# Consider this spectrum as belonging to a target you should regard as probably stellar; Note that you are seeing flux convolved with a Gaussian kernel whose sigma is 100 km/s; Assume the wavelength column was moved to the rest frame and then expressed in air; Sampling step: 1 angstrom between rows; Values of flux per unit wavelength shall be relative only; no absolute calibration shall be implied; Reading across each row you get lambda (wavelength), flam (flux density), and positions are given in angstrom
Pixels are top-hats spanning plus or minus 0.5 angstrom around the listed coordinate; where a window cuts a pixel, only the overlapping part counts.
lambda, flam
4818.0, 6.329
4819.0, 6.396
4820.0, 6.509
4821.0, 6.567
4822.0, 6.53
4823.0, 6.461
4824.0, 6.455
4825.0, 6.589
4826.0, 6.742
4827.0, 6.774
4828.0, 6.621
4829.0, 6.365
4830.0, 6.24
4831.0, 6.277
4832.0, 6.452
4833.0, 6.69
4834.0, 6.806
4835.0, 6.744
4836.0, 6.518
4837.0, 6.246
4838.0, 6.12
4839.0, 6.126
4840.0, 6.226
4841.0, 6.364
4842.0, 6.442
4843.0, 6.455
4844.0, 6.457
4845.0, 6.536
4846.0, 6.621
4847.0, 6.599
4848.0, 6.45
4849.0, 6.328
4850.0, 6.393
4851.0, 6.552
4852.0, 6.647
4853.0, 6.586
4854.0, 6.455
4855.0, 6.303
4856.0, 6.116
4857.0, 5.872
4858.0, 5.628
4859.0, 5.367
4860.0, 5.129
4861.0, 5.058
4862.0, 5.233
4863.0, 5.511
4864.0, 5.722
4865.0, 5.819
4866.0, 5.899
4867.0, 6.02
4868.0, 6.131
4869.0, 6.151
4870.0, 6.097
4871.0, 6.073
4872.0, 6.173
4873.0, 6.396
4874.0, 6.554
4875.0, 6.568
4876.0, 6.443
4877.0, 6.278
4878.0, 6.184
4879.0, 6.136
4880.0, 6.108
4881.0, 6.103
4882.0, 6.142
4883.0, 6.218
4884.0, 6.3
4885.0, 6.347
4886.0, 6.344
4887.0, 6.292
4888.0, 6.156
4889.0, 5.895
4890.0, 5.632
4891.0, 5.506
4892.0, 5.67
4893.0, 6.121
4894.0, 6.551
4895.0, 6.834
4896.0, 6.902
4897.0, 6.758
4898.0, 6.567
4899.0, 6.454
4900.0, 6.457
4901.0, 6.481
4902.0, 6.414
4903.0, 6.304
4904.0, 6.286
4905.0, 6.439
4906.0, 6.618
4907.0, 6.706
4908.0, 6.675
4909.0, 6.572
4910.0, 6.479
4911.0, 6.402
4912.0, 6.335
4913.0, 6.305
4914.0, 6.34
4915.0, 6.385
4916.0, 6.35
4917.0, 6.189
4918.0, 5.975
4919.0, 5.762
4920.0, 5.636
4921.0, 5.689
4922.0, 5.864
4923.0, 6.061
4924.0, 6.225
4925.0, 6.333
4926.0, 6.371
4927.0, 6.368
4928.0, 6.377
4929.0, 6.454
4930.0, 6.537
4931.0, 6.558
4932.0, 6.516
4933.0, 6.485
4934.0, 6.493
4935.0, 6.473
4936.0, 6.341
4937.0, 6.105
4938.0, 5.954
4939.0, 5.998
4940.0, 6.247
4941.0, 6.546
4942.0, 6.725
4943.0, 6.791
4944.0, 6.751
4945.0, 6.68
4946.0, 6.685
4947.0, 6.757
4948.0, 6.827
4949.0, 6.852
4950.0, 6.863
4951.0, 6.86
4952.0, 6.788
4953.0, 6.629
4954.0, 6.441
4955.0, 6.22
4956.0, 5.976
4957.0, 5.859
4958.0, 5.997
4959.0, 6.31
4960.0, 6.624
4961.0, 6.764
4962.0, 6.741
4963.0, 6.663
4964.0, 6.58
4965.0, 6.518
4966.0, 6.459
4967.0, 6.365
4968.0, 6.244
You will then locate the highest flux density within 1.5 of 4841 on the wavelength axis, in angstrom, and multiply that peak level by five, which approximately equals 32.2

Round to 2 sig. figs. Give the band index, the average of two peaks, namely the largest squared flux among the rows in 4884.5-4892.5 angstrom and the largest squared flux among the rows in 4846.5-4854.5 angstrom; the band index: 42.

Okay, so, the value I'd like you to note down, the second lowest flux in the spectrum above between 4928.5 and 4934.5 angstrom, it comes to 6.485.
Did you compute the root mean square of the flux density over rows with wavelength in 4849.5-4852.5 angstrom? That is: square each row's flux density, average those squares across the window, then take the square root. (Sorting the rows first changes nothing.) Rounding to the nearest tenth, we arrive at 6.5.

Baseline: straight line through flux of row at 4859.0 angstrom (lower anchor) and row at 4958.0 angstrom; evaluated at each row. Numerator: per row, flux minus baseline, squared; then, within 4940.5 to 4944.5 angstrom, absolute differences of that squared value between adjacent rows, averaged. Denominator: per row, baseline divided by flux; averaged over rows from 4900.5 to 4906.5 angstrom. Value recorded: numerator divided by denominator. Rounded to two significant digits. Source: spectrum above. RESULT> 0.17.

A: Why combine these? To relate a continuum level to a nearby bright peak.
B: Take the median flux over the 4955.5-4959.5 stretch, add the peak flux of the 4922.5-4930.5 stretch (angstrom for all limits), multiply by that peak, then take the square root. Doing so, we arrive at 9.0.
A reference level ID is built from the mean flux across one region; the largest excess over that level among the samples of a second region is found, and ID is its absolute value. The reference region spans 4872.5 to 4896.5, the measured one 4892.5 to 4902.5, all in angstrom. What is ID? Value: 0.67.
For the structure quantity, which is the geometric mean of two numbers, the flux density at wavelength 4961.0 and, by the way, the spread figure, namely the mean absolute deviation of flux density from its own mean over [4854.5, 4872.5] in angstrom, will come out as 1.48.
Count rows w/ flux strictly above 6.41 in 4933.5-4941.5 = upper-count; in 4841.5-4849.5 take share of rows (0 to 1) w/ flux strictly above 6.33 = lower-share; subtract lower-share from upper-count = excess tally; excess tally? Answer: 2.1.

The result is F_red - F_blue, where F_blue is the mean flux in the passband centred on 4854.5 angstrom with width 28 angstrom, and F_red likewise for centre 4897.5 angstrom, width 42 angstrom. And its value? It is 0.2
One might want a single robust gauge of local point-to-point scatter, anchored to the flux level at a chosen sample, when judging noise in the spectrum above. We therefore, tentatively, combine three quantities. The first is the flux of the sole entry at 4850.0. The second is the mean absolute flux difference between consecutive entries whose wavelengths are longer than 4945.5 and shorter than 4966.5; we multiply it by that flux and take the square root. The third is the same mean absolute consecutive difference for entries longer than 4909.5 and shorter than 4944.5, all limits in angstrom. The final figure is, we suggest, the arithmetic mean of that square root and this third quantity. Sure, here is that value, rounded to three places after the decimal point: 0.488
